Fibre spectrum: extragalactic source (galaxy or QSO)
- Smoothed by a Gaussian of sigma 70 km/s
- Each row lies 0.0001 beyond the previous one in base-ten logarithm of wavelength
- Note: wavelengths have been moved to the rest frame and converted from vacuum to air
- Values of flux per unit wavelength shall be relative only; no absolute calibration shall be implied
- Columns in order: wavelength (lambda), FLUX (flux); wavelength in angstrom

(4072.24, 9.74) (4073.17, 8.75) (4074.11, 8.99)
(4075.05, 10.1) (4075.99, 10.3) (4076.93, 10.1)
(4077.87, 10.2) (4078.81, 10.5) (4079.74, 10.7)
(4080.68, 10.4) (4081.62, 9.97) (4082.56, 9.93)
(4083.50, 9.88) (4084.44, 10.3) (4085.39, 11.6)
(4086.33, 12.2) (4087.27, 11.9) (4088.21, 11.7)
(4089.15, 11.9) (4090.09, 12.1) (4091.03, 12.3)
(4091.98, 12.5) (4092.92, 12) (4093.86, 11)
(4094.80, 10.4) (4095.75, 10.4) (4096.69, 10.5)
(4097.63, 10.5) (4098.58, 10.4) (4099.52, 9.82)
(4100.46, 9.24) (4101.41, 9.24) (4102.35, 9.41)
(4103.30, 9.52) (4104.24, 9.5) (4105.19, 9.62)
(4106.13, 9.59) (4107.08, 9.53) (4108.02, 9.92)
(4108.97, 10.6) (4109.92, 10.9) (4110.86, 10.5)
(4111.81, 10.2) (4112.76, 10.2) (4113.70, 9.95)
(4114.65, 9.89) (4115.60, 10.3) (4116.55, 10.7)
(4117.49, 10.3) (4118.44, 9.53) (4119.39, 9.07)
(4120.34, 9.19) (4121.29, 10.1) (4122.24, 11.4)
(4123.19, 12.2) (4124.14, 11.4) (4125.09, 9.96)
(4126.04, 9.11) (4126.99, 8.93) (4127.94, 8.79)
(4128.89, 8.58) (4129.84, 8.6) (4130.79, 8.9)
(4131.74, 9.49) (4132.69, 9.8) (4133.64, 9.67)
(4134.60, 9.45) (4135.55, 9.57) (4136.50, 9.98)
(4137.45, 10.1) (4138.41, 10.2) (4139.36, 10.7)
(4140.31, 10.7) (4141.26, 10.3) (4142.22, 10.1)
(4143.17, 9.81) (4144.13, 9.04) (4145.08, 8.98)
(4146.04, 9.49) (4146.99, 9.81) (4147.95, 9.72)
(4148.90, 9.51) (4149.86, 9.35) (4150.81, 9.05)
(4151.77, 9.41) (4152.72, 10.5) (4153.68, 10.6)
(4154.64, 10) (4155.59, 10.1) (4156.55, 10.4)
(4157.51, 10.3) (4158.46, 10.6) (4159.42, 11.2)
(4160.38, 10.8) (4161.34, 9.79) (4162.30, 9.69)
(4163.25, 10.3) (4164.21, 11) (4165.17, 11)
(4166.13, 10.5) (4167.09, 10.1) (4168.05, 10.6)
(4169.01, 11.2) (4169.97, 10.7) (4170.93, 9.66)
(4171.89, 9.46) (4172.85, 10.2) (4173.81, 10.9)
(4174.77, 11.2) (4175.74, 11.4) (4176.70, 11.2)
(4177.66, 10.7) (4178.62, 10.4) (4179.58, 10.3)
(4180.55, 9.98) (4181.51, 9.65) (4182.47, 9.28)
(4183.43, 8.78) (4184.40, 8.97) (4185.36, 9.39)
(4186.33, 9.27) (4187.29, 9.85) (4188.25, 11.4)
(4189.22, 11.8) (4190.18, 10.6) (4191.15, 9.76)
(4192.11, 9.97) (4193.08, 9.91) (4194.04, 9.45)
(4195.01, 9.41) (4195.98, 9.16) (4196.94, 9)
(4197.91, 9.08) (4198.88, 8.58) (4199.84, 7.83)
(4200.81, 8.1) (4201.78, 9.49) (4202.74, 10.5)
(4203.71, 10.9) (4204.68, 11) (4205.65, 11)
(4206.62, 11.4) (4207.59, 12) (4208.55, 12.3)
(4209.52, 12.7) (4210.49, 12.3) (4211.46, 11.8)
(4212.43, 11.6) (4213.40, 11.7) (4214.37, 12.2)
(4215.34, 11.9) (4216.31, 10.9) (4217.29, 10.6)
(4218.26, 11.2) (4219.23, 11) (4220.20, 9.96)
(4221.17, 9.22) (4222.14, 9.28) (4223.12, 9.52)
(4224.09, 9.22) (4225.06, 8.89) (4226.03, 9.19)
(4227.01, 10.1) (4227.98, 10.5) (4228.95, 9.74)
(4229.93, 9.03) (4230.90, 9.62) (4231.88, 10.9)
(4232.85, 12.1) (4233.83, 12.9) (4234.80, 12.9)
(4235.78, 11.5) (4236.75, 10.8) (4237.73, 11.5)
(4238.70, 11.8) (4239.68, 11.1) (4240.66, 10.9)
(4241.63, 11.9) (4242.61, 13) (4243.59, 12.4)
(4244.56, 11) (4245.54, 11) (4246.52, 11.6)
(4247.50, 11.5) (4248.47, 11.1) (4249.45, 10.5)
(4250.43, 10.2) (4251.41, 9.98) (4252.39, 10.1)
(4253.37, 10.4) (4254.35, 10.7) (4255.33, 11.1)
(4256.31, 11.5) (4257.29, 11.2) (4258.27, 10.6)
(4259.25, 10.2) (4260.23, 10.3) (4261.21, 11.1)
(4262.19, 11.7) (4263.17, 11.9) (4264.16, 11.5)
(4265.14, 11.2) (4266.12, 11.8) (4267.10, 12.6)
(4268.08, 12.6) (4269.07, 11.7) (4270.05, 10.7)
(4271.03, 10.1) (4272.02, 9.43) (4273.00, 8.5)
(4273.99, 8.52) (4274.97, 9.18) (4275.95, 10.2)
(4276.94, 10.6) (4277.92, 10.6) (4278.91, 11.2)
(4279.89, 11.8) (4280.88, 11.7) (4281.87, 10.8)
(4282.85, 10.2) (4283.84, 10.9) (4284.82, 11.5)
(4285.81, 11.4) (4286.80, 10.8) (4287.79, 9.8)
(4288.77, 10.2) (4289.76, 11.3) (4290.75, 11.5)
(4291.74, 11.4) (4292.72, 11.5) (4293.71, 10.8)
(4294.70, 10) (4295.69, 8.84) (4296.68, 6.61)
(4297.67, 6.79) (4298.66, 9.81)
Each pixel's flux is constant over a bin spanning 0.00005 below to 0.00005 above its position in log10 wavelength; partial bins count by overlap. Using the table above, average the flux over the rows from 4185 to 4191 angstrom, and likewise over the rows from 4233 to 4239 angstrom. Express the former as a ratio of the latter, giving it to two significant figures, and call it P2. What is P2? 0.87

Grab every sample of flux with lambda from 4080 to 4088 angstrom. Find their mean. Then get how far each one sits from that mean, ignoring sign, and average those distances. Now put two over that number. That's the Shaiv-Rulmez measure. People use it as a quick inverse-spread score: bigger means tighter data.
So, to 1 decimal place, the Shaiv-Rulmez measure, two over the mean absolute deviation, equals 2.4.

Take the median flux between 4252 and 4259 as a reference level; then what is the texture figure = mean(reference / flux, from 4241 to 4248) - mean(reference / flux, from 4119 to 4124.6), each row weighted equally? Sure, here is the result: -0.11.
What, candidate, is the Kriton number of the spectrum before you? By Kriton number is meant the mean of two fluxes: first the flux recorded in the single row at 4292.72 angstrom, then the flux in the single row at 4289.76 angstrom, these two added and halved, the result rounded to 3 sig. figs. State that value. 11.4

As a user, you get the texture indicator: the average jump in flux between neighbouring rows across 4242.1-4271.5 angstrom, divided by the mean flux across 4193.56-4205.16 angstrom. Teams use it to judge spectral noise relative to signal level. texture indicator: 0.049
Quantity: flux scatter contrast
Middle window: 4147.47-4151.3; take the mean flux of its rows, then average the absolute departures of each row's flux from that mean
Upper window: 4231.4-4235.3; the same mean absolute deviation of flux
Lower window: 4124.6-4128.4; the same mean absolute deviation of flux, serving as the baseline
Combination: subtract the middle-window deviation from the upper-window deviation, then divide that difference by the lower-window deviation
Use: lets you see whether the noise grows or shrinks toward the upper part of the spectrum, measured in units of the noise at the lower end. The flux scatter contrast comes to 1.3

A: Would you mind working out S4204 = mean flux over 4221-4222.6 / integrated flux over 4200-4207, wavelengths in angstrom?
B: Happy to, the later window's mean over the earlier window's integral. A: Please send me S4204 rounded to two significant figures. 0.13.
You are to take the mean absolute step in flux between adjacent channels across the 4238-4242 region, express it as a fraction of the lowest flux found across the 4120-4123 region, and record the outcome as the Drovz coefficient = 0.069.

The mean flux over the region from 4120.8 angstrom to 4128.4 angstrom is 10.2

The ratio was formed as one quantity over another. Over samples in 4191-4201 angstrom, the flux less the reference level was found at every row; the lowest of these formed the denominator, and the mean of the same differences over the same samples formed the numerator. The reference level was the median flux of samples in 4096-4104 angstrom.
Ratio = 0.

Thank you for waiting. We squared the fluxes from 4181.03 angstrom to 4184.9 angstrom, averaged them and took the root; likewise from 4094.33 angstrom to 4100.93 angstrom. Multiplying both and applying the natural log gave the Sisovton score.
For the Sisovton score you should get 4.54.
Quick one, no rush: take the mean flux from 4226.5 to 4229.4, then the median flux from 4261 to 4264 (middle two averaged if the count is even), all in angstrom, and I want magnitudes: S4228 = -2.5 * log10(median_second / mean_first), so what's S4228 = -0.16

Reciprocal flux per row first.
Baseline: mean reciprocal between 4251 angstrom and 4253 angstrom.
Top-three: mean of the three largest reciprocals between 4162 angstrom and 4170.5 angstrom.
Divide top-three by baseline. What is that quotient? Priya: 1.00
